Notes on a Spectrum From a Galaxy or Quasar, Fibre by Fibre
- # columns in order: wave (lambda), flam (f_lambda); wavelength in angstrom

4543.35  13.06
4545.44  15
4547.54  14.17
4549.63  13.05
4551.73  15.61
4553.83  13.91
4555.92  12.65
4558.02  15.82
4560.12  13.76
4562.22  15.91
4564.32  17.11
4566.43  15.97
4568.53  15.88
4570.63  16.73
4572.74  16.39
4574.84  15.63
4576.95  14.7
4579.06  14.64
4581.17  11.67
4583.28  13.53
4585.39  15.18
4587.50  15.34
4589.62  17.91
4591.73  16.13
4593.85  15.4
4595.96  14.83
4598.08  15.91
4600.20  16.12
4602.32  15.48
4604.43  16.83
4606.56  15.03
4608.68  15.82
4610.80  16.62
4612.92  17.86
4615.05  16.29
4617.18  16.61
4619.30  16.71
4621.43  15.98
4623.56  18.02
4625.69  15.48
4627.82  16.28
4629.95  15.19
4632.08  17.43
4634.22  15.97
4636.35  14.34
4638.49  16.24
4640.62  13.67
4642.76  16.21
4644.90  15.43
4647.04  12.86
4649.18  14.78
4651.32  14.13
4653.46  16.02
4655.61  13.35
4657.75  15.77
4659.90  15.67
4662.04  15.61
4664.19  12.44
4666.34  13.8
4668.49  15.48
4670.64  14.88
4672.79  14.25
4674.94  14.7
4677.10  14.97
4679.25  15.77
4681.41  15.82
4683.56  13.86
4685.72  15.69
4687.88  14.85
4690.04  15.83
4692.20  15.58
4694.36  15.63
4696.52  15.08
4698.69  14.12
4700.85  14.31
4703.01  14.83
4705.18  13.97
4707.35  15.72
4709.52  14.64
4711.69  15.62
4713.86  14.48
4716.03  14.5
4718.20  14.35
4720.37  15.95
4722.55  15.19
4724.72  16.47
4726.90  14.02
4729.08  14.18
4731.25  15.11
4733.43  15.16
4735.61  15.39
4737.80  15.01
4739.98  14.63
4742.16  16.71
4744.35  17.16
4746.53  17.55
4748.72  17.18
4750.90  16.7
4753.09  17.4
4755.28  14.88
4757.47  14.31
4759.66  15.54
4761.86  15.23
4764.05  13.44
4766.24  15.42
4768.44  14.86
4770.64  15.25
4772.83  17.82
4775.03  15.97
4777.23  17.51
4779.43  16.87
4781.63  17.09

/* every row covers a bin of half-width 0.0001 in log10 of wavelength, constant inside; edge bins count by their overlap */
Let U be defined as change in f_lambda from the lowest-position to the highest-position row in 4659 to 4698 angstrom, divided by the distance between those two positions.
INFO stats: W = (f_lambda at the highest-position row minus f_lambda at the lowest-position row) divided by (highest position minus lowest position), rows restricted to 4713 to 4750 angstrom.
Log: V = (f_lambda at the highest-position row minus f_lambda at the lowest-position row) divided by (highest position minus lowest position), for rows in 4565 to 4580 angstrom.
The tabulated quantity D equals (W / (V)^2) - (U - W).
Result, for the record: 7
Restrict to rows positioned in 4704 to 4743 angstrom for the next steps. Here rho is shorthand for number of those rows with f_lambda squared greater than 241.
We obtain 5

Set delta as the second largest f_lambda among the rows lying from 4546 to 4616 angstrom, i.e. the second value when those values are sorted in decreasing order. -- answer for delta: 17.86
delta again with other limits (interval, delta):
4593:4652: 17.86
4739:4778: 17.55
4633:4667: 16.21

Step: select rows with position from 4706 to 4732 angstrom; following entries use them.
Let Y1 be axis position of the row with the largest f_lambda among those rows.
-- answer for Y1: 4724.72 angstrom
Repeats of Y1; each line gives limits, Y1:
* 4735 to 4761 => 4746.53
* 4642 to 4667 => 4642.76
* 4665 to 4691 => 4690.04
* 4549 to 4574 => 4564.32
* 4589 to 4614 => 4589.62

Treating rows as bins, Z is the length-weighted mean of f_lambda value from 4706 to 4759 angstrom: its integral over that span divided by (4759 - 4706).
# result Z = 15.5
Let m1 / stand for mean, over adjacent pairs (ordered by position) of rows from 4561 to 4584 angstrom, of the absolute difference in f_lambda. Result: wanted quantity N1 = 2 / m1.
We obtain 2.0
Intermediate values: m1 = 1.02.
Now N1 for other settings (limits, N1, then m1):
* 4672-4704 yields 2.9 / 0.69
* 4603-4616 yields 1.6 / 1.24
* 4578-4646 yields 1.5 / 1.37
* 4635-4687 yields 1.4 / 1.43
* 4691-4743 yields 2.5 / 0.81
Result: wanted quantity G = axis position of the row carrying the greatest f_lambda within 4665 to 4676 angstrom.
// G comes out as 4668.49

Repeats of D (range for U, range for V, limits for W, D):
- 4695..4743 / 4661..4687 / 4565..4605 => 1983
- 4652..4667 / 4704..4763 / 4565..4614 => 82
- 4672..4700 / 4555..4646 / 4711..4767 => -4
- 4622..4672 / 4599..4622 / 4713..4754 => 1712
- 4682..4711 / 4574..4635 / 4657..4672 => -2106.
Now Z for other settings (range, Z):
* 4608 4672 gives 15.5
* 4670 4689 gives 15.0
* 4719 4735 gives 15.2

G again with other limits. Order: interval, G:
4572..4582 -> 4572.74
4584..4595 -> 4589.62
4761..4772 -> 4766.24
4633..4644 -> 4638.49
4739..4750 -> 4746.53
